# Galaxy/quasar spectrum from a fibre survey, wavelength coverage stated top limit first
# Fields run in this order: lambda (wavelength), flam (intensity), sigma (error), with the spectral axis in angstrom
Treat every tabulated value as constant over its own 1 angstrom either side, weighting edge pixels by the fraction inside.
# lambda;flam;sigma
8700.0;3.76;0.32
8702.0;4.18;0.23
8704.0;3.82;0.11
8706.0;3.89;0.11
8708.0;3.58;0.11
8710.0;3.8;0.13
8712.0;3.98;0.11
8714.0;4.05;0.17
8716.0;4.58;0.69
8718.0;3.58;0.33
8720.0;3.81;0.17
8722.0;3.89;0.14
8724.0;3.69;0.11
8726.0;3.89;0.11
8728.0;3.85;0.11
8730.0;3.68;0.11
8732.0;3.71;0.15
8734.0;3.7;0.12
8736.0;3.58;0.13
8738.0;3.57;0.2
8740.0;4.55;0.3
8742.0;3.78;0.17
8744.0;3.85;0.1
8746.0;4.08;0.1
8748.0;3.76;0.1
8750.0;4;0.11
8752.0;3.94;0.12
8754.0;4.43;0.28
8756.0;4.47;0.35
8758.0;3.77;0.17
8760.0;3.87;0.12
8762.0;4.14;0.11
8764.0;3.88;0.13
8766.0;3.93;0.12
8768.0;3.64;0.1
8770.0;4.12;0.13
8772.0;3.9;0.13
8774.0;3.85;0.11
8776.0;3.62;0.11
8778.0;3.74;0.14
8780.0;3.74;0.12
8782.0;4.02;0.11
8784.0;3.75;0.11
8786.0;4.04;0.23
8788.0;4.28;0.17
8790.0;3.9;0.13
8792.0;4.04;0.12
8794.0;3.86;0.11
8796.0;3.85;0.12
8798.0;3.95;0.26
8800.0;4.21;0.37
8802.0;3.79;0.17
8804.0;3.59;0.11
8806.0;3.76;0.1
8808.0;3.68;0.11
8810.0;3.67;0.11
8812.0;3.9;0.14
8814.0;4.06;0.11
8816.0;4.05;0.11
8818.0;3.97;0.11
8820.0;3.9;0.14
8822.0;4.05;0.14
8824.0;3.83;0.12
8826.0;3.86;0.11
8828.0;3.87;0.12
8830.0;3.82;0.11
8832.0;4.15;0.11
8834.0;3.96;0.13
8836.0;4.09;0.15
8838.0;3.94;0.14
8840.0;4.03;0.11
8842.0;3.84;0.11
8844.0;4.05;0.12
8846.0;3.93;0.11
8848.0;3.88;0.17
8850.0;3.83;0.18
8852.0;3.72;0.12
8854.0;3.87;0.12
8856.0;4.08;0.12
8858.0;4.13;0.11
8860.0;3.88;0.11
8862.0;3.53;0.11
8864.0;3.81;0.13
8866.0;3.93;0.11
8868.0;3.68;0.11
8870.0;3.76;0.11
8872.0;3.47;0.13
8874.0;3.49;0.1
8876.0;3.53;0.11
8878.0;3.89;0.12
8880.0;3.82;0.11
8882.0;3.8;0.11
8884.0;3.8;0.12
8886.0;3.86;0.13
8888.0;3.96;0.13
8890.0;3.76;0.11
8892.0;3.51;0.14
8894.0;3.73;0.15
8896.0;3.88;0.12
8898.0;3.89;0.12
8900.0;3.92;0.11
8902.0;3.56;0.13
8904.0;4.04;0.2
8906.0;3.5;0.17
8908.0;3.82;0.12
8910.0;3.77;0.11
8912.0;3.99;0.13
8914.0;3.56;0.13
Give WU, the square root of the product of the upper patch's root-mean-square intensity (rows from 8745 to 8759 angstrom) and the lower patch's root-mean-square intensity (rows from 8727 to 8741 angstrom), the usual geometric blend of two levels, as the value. 3.94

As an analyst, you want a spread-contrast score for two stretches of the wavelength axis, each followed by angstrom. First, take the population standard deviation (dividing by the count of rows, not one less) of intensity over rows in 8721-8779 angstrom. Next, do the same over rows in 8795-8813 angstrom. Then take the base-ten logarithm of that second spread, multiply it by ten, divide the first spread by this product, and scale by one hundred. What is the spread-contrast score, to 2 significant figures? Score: -3.3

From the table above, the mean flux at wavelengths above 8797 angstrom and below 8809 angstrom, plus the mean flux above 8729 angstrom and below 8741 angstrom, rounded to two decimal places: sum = 7.63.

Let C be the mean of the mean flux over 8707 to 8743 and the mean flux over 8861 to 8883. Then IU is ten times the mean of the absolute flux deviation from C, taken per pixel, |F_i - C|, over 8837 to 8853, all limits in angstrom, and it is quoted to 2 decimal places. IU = 1.42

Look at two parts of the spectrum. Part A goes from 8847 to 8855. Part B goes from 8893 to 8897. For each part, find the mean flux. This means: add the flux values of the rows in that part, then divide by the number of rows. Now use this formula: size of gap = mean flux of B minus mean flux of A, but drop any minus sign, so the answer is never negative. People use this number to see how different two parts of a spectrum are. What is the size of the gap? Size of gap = 0.02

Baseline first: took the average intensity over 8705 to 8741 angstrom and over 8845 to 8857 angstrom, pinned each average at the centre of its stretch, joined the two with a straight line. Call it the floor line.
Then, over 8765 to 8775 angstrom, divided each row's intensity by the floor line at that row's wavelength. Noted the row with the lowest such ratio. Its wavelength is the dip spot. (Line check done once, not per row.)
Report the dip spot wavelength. 8768.0 angstrom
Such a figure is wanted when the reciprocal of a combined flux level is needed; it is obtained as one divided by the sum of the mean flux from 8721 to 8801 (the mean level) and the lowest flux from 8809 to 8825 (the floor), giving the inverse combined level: 0.132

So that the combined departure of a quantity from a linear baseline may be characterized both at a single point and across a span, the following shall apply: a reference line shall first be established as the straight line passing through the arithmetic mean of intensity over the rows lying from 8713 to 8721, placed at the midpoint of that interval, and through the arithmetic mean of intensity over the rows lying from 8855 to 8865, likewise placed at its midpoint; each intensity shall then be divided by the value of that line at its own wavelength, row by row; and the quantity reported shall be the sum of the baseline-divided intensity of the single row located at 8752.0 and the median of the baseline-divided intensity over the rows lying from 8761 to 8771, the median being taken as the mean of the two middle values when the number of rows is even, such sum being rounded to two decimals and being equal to 1.98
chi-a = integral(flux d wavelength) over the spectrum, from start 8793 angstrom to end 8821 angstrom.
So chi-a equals 108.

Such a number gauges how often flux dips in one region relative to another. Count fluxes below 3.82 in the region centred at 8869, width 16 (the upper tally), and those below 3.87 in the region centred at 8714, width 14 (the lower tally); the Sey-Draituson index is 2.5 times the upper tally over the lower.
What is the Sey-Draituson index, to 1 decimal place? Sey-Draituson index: 4.4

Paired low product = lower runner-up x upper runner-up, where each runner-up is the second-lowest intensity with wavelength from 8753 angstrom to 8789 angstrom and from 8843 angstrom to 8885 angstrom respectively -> 12.7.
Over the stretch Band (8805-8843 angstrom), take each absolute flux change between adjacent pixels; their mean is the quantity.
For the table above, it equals 0.12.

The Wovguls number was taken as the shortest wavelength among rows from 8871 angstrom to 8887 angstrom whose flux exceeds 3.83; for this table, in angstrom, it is 8878.0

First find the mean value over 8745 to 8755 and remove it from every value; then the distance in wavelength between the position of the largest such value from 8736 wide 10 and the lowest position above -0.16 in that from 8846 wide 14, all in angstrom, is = 100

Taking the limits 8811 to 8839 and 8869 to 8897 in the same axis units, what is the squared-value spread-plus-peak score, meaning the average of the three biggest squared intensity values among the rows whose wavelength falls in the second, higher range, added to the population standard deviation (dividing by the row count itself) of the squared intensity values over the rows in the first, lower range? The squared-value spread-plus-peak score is 16.1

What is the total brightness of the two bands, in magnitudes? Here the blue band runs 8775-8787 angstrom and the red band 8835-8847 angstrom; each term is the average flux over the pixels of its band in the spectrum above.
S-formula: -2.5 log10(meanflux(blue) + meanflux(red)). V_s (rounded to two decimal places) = -2.23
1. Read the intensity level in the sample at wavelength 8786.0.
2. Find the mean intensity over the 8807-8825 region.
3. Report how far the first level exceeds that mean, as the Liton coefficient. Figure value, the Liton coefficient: 0.14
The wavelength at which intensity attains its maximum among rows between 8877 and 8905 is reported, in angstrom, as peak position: 8904.0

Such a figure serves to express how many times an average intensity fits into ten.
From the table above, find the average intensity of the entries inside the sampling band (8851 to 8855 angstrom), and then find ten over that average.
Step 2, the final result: 2.64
